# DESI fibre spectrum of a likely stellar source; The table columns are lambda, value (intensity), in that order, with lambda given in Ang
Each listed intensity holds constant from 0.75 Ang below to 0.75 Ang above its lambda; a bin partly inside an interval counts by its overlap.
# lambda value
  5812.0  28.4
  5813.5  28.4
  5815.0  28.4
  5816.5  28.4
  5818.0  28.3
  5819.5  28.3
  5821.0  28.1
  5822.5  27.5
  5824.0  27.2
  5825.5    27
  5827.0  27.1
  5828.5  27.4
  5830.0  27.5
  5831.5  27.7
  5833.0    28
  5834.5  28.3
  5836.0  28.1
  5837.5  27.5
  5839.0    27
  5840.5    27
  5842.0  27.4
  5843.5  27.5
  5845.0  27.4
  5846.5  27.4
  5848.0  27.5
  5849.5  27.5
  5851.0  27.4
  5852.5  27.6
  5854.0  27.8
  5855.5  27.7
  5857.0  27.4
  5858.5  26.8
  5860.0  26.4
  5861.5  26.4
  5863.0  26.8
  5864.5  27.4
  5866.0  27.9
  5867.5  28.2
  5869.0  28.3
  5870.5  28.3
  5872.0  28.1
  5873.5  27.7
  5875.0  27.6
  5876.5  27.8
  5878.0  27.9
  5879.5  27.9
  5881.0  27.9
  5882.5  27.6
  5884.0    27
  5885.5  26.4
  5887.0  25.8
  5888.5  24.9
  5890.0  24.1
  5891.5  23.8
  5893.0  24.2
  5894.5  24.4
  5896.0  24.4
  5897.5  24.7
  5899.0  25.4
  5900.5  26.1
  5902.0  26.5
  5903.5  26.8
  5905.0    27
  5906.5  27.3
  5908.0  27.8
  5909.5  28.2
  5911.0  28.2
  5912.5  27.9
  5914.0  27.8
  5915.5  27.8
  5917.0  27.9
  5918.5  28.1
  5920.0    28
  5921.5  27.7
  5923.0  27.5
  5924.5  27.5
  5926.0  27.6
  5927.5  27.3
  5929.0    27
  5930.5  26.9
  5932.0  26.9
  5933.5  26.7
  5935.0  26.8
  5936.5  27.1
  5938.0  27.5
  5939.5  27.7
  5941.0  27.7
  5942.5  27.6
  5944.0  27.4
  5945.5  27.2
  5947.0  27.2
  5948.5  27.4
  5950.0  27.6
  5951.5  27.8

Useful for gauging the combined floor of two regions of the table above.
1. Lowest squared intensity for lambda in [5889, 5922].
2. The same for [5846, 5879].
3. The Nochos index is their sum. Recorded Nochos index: 1263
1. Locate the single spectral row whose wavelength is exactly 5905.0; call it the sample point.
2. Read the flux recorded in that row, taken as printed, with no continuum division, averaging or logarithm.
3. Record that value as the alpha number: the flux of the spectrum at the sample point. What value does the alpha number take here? 27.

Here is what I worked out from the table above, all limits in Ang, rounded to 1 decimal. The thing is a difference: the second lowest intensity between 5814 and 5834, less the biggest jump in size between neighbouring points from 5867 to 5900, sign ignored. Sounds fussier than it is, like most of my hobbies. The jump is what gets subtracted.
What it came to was 26.2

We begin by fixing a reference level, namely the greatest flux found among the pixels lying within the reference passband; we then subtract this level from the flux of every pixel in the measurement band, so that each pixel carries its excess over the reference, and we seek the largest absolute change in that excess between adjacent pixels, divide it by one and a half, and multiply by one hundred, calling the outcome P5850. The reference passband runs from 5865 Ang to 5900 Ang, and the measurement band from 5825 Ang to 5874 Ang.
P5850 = 40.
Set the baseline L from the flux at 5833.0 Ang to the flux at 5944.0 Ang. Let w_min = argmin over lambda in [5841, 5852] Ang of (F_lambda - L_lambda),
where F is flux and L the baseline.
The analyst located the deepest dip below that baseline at 5842.0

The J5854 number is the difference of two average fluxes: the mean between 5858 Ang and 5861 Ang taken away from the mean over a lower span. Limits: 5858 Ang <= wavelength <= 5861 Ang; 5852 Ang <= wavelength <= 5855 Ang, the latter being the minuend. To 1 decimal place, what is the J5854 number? 1.1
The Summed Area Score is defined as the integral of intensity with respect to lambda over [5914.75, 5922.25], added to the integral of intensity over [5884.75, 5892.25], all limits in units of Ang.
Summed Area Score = 397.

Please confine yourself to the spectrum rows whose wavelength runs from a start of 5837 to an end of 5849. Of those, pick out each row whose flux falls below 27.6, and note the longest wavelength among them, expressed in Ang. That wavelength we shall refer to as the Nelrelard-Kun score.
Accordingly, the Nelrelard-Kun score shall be 5848.0 Ang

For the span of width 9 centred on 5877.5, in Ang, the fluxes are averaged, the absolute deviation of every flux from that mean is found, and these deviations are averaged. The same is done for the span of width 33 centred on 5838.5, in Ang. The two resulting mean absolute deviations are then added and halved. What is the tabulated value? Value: 0.2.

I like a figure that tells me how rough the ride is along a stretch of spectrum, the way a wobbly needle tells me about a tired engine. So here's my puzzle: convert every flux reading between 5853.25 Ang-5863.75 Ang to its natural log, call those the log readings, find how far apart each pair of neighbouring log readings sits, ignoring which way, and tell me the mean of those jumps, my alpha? 0.011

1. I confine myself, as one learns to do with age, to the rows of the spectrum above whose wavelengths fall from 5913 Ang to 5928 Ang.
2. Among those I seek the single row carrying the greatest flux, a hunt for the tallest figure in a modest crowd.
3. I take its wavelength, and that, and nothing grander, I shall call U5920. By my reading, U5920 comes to 5918.5 Ang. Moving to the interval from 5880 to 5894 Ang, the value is 5881.0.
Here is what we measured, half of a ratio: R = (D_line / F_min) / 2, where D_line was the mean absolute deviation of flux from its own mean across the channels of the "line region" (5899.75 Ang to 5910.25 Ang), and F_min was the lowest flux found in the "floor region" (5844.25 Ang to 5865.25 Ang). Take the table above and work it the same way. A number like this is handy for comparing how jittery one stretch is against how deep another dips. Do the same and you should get 0.011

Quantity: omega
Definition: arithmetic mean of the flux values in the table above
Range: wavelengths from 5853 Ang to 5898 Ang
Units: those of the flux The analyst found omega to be 26.7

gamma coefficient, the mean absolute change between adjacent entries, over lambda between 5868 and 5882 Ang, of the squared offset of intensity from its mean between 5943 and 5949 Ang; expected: 0.15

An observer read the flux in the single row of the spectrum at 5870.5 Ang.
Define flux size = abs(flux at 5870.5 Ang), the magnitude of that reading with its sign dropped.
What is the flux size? 28.3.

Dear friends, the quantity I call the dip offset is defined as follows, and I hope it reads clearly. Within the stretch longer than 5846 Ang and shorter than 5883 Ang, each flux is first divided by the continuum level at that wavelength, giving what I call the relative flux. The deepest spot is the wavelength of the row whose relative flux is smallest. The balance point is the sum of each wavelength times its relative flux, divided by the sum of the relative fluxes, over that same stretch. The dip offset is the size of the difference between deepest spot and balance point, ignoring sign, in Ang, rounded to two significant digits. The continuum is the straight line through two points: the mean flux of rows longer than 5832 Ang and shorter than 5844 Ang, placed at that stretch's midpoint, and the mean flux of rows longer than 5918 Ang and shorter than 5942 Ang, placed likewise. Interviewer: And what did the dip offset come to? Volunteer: 4.6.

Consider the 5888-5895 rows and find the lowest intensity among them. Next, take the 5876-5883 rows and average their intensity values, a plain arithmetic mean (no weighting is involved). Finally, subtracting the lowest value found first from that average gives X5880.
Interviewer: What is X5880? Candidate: 4.0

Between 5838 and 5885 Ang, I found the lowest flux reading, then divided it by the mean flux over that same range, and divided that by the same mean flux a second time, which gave 0.0349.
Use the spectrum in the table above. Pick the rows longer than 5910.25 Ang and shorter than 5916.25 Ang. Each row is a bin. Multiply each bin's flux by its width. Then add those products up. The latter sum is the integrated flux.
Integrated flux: 168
